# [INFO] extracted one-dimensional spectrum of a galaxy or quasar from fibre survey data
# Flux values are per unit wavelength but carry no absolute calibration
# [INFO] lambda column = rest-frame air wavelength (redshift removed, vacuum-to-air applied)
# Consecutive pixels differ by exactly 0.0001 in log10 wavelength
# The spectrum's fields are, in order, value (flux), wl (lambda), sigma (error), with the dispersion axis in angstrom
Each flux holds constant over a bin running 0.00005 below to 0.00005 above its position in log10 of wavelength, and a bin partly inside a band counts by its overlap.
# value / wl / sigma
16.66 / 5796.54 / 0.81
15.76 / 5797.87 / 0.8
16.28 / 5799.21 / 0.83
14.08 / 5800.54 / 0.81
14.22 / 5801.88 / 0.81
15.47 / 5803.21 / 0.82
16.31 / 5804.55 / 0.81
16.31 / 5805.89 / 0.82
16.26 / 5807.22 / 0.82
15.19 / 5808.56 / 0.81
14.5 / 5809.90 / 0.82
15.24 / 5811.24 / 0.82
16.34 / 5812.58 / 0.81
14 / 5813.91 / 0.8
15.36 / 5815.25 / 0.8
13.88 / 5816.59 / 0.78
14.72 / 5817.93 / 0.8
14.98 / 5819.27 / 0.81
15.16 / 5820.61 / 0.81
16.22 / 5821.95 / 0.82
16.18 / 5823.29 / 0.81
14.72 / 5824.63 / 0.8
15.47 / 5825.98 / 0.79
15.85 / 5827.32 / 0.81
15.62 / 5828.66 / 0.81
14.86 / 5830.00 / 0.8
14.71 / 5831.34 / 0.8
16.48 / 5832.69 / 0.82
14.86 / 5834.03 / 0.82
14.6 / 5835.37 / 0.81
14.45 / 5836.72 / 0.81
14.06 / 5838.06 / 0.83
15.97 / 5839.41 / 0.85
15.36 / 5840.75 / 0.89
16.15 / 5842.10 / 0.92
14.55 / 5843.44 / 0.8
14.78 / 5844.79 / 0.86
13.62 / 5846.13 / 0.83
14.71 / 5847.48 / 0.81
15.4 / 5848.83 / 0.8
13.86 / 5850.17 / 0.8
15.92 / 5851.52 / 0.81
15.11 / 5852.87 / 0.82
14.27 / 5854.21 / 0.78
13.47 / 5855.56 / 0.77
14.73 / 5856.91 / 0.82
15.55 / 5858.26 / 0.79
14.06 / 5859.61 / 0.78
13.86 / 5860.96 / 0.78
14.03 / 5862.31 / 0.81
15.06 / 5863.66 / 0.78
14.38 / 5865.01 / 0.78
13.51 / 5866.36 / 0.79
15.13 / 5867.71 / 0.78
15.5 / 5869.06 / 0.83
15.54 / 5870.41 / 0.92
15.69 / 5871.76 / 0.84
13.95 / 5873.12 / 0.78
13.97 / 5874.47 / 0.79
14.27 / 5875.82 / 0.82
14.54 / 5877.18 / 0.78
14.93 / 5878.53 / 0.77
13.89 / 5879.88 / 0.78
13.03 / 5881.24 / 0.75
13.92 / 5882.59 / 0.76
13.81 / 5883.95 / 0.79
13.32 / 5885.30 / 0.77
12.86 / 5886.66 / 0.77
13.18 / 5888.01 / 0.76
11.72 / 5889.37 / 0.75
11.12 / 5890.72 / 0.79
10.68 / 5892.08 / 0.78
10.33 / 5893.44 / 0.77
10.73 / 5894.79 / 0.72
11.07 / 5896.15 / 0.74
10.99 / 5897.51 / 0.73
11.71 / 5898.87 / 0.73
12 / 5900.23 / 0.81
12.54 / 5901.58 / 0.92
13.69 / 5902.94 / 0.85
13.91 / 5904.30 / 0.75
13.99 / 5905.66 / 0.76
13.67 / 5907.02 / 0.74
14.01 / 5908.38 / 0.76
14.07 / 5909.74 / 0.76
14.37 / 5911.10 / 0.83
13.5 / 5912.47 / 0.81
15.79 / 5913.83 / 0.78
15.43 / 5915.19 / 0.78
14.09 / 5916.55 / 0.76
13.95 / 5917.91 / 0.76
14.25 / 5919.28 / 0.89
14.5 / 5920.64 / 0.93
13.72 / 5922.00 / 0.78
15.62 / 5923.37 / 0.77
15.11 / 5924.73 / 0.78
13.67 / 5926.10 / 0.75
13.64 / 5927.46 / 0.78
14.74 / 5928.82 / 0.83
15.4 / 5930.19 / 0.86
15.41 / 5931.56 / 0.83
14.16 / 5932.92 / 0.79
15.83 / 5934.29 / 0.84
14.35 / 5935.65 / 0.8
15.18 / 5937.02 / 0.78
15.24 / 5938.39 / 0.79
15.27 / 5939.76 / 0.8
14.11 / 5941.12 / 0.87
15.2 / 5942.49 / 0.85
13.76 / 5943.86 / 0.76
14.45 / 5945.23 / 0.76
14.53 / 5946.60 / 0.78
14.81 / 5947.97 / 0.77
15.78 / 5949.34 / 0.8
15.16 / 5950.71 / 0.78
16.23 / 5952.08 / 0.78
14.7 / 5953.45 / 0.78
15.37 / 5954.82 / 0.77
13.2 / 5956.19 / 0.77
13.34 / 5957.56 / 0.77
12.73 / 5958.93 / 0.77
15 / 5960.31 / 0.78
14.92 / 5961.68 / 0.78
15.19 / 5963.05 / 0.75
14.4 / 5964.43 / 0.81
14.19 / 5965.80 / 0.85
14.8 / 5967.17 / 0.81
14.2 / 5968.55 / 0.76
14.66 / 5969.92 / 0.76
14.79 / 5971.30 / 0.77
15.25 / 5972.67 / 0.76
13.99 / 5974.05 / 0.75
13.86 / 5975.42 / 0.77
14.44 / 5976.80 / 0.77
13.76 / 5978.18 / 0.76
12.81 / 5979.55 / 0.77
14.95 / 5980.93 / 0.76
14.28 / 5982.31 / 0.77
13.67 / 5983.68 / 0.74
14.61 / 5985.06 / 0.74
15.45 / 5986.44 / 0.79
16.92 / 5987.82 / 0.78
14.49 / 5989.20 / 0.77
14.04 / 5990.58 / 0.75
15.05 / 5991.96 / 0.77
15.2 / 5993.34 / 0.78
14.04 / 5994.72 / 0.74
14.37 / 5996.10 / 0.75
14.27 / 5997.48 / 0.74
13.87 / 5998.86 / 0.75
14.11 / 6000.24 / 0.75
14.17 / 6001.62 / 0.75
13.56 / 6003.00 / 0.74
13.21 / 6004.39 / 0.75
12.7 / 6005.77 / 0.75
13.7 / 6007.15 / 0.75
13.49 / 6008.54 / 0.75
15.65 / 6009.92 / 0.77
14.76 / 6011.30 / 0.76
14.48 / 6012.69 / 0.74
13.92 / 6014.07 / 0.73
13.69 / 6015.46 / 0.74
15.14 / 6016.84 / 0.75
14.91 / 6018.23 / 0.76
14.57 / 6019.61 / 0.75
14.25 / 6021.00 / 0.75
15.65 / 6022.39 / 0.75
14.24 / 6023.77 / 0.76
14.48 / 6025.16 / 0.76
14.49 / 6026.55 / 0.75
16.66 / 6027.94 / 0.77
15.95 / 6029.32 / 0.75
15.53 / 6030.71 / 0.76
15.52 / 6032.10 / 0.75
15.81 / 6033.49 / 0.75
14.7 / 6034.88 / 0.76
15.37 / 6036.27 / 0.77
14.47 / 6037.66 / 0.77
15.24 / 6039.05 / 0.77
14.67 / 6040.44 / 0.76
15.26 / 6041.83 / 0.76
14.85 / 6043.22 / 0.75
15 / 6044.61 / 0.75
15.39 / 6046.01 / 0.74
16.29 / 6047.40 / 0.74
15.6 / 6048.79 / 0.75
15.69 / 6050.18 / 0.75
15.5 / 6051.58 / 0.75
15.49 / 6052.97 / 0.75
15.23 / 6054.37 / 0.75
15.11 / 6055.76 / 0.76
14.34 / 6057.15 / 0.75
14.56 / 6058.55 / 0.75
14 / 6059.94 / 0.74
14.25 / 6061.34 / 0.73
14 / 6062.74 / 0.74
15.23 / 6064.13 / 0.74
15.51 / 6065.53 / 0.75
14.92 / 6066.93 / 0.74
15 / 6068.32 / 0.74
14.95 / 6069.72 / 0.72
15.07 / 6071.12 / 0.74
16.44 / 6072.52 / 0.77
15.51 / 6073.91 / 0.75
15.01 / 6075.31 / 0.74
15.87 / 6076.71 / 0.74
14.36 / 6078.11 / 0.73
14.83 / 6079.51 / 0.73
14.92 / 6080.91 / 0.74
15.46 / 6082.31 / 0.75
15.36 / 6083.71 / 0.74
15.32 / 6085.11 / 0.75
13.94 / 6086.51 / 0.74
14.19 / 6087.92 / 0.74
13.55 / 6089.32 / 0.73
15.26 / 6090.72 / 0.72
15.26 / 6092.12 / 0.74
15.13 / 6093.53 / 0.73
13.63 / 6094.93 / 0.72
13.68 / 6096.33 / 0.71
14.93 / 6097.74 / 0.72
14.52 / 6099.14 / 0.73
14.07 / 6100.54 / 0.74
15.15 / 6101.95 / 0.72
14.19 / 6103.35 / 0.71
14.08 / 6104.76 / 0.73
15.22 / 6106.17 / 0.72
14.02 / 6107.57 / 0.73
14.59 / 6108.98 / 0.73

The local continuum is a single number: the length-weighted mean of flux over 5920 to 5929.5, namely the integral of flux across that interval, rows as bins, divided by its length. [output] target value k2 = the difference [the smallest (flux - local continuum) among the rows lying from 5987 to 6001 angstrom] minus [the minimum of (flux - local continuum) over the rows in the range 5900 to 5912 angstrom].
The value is 1.9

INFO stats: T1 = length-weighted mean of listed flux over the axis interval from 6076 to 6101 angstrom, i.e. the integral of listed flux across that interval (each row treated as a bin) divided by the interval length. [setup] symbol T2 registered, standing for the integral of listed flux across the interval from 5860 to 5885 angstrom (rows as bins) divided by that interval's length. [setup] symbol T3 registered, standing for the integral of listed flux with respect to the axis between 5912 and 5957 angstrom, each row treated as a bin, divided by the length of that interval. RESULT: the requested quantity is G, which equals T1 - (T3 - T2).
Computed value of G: 14.3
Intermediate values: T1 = 14.7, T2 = 14.4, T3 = 14.7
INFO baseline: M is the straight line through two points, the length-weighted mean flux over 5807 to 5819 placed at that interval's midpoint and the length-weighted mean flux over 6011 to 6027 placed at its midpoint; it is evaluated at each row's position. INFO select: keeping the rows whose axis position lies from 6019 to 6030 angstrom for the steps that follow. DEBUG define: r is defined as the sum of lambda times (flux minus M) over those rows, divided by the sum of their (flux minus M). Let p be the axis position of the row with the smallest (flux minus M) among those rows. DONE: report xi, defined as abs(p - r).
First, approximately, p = 6023.77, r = 6027.7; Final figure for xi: 3.9 angstrom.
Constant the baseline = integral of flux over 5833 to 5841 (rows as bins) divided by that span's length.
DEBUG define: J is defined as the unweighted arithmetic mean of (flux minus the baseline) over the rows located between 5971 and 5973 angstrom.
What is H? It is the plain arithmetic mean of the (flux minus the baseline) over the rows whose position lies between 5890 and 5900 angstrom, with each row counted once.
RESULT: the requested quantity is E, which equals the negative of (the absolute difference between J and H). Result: -4.1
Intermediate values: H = -4.0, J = 0.1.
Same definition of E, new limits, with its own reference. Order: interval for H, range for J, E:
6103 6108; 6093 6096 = 0.0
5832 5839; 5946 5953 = -0.4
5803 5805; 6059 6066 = -1.3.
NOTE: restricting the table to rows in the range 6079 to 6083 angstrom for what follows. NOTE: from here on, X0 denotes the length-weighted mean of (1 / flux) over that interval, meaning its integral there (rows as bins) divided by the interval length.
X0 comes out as 0.066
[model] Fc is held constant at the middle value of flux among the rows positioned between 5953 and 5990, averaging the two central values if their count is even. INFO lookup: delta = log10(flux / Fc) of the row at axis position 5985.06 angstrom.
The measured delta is 0.004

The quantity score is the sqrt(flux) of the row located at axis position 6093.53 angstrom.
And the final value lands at 3.89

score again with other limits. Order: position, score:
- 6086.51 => 3.73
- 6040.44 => 3.83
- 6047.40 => 4.04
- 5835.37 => 3.82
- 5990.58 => 3.75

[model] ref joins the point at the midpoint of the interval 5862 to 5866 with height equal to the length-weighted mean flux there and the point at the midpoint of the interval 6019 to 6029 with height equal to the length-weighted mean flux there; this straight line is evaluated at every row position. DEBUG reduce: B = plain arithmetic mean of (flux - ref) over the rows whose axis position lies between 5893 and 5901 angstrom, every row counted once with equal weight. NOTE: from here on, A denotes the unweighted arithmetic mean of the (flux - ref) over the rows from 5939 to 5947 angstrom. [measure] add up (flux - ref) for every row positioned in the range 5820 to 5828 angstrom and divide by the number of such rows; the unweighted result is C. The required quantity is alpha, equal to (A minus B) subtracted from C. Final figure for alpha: -2.0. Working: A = -0.1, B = -3.42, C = 1.3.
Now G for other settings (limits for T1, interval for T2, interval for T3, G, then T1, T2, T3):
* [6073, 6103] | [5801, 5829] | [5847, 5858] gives 15.4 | 14.8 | 15.3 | 14.7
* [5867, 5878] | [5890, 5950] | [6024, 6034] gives 13.3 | 14.8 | 13.9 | 15.4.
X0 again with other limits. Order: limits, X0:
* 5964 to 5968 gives 0.069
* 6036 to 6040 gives 0.067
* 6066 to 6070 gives 0.067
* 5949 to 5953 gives 0.064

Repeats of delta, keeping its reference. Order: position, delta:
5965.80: -0.009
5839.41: 0.042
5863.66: 0.017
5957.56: -0.036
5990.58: -0.014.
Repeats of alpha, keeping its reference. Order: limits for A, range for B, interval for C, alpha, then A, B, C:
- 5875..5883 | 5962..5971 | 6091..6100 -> -0.4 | -0.4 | -0.20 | -0.6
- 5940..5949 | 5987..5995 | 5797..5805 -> 1.4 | -0.2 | 0.11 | 1.1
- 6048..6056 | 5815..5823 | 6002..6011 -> -0.8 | 0.4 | 0.73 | -1.2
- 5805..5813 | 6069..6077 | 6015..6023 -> -1.2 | 1.3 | 0.38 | -0.2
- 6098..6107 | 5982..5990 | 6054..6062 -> 0.3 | -0.7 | 0.07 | -0.5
